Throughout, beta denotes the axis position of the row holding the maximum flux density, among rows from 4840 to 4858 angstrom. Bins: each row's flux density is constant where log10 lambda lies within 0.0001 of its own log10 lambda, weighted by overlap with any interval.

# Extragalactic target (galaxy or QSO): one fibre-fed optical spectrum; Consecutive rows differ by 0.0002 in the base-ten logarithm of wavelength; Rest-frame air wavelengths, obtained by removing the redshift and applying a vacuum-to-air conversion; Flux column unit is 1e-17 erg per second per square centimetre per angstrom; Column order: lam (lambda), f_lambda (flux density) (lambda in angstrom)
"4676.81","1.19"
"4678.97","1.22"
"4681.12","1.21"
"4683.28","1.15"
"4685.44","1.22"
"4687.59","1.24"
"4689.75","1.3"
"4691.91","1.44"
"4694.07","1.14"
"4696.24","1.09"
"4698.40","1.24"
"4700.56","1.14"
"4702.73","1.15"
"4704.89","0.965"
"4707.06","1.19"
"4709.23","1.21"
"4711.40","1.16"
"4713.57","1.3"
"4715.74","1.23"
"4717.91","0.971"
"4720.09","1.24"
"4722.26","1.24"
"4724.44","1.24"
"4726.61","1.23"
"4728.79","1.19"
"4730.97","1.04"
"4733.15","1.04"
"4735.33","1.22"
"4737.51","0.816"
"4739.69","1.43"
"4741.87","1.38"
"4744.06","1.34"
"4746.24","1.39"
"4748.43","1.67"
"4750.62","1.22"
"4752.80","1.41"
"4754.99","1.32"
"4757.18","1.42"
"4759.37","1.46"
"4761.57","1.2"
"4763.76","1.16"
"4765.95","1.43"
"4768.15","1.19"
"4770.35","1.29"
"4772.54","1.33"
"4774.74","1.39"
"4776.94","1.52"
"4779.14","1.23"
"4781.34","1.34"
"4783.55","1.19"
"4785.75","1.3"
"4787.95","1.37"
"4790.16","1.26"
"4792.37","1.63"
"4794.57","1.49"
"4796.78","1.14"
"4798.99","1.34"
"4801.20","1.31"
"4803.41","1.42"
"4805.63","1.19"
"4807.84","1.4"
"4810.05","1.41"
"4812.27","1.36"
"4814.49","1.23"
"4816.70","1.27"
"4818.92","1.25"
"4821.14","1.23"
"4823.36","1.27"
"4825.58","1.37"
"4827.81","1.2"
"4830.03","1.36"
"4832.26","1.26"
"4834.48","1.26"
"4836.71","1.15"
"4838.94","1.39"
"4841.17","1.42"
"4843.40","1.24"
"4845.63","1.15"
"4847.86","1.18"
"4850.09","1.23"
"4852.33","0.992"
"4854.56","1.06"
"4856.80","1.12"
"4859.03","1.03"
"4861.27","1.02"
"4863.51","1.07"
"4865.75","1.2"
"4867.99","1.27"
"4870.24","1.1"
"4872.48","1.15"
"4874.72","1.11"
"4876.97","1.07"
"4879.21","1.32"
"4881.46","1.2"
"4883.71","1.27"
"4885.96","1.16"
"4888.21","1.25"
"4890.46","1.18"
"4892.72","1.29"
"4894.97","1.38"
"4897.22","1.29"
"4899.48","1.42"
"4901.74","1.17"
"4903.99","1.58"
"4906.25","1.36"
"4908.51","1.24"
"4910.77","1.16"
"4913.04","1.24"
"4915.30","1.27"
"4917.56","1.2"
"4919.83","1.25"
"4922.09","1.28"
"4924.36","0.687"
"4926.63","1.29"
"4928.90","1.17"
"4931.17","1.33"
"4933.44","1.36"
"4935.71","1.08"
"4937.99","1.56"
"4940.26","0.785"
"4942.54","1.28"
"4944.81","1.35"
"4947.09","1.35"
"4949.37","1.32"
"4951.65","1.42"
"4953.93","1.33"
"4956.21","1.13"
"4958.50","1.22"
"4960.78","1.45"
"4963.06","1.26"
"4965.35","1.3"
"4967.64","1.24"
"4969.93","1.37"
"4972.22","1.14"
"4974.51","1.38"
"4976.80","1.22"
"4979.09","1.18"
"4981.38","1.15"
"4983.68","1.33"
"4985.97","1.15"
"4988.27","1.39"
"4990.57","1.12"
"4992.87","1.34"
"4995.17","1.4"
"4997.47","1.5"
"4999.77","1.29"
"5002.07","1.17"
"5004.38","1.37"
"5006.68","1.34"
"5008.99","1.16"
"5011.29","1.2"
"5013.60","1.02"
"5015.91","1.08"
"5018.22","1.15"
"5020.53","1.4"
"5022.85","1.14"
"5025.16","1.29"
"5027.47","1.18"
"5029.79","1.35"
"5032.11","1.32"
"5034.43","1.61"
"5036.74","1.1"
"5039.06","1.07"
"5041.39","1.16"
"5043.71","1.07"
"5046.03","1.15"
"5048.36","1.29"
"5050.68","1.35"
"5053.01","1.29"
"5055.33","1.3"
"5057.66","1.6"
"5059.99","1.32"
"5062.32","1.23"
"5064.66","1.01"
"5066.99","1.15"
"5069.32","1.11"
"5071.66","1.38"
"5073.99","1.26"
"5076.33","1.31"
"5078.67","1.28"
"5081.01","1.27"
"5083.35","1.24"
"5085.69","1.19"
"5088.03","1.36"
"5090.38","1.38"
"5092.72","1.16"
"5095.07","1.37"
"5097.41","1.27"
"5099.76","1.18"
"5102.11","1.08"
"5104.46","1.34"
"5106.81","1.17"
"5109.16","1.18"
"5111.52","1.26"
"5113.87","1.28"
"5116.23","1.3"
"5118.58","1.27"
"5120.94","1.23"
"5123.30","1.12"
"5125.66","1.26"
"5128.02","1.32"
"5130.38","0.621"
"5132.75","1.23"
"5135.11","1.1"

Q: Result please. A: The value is 4841.17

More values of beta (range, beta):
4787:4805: 4792.37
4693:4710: 4698.40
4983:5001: 4997.47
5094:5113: 5095.07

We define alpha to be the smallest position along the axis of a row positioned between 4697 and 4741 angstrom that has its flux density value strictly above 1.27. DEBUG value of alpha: 4713.57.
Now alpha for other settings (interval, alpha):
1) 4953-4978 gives 4953.93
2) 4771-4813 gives 4772.54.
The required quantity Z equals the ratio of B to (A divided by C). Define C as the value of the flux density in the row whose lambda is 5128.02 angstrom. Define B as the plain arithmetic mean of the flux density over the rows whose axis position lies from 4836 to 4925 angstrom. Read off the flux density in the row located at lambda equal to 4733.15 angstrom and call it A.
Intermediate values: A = 1.04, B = 1.20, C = 1.32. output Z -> 1.53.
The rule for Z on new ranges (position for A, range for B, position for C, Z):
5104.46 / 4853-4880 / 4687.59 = 1.04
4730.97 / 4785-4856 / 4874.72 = 1.37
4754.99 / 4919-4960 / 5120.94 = 1.15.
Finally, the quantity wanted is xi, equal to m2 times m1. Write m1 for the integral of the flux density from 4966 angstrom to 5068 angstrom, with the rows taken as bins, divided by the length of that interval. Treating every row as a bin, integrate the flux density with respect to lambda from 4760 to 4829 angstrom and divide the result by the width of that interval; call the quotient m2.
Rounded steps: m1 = 1.25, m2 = 1.31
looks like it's 1.65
